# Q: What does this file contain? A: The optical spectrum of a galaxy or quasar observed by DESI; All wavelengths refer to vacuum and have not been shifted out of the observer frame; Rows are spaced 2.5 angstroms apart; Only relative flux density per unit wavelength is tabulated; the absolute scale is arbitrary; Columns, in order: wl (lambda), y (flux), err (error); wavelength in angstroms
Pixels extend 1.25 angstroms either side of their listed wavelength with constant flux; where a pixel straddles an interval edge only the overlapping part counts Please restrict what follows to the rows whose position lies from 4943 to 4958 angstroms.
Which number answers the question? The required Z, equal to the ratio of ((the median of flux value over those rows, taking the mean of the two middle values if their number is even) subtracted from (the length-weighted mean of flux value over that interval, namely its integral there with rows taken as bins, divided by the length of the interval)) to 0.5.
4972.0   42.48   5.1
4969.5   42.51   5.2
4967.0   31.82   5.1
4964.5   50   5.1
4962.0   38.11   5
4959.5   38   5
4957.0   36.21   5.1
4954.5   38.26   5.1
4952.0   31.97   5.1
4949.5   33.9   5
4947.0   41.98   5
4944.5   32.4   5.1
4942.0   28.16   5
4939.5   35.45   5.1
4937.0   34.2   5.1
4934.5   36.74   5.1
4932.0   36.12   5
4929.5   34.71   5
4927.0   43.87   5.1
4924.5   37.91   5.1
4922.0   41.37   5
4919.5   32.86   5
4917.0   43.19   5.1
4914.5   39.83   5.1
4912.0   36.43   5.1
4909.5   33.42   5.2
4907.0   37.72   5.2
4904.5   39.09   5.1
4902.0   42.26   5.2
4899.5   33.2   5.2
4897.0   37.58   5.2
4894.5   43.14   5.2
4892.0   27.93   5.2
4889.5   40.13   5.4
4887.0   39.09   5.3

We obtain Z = 1.2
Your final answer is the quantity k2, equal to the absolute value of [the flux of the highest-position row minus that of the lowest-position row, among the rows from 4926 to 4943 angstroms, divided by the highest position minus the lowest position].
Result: 1.05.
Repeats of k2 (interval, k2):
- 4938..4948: 0.87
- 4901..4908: 0.91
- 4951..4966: 1.44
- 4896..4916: 0.13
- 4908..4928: 0.60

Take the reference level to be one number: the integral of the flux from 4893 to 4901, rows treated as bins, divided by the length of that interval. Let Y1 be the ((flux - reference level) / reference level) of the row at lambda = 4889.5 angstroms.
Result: 0.06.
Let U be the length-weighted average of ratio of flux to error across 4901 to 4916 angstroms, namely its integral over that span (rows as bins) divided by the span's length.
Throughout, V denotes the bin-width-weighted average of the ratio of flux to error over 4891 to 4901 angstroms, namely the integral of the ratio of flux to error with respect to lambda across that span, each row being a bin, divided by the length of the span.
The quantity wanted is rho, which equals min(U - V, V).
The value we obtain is 0.5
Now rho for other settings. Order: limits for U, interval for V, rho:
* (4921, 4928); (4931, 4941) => 1.1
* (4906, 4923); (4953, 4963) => 0.0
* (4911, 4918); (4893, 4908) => 0.3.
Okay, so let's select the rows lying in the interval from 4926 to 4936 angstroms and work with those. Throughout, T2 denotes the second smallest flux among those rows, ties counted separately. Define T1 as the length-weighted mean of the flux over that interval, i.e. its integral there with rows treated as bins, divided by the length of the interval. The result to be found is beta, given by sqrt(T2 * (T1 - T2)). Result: 7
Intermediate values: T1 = 37.62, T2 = 36.12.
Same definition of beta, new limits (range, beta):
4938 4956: 9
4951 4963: 4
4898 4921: 12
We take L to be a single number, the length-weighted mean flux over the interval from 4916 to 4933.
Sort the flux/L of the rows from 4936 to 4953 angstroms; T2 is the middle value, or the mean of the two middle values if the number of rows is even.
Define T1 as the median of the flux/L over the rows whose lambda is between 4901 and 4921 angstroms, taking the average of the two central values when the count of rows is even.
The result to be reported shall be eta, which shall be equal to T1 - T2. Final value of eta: 0.12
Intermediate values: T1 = 0.996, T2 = 0.88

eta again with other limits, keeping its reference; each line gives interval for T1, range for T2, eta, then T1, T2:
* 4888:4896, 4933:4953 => 0.16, 1.041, 0.88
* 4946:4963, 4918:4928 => -0.04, 0.986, 1.03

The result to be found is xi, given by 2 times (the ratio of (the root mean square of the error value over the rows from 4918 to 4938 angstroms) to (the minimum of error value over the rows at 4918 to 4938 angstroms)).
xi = 2.02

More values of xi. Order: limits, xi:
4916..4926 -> 2.02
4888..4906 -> 2.05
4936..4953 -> 2.02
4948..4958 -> 2.03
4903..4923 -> 2.04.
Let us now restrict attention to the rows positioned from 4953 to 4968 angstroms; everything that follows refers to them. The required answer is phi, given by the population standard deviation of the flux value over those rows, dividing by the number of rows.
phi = 5.51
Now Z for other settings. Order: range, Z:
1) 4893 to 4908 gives 0.5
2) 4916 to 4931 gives -1.5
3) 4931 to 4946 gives -1.8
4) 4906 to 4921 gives 0.5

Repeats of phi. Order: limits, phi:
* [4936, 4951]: 4.12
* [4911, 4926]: 3.38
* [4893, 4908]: 3.29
